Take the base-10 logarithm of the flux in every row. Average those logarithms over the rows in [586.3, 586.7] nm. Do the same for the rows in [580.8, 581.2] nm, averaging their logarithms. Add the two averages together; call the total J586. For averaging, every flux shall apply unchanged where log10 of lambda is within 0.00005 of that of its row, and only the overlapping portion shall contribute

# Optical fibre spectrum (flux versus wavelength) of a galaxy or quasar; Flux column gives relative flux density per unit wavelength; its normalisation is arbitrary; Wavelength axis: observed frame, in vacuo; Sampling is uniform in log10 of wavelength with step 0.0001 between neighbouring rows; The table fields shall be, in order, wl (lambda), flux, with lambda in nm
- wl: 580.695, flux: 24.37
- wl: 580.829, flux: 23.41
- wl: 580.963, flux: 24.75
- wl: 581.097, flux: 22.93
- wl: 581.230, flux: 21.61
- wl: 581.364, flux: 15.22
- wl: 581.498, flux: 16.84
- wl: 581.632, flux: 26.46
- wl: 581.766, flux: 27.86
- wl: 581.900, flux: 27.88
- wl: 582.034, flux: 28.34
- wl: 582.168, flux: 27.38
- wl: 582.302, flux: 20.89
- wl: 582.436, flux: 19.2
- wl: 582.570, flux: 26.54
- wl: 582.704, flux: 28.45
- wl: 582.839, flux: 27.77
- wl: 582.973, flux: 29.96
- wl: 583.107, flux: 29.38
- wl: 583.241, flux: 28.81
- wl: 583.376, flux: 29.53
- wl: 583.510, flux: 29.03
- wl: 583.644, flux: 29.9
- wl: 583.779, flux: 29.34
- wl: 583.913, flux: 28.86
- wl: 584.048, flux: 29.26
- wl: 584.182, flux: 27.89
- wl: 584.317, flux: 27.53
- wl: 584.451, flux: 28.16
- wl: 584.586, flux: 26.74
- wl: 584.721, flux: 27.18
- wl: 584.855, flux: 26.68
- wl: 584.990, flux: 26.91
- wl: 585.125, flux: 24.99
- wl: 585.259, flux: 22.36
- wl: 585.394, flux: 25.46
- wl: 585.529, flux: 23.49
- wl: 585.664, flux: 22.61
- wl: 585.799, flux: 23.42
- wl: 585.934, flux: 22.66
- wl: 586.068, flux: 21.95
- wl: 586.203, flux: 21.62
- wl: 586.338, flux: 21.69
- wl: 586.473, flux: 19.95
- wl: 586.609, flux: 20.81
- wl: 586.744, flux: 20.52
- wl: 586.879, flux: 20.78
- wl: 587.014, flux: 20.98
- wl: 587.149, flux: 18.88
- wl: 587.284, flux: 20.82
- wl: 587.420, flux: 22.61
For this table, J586 2.69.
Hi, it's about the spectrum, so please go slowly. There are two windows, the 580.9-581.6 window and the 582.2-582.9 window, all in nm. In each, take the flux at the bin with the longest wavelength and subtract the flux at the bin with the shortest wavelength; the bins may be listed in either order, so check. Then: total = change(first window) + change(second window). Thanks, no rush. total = -1.0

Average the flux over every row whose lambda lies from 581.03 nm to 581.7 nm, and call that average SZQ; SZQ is 21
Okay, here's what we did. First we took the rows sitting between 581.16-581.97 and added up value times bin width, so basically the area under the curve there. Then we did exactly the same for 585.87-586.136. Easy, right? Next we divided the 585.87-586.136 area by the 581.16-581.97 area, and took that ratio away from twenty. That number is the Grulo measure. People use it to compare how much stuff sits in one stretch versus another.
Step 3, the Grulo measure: 19.7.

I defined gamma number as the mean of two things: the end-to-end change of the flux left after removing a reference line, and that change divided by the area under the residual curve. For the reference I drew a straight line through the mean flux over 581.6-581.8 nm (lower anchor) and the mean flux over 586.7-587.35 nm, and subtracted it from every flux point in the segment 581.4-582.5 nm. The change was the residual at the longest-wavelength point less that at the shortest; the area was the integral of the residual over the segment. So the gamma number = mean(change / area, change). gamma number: 1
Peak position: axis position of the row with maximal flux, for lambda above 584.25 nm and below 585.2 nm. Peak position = 584.451 nm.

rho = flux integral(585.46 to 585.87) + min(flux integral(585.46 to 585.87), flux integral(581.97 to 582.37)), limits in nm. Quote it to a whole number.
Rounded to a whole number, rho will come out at 19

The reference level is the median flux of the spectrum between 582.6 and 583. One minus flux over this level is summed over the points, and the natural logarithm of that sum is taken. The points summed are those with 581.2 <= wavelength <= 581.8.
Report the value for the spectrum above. 0.2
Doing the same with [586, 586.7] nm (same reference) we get 0.2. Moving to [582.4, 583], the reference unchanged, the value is -1.0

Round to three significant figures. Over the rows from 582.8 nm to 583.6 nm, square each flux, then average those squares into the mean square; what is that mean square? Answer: 846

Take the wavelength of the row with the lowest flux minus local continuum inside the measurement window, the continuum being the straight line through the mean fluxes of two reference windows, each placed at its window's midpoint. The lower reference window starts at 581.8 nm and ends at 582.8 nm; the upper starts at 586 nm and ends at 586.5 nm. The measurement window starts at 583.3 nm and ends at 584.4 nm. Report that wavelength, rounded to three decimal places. 584.317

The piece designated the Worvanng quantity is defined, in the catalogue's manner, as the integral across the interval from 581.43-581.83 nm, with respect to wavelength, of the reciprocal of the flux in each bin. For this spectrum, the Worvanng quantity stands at 0.018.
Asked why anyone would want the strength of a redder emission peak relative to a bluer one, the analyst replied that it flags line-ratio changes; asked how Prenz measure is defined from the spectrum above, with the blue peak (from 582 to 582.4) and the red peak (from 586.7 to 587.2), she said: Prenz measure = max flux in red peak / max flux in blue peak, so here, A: 0.74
